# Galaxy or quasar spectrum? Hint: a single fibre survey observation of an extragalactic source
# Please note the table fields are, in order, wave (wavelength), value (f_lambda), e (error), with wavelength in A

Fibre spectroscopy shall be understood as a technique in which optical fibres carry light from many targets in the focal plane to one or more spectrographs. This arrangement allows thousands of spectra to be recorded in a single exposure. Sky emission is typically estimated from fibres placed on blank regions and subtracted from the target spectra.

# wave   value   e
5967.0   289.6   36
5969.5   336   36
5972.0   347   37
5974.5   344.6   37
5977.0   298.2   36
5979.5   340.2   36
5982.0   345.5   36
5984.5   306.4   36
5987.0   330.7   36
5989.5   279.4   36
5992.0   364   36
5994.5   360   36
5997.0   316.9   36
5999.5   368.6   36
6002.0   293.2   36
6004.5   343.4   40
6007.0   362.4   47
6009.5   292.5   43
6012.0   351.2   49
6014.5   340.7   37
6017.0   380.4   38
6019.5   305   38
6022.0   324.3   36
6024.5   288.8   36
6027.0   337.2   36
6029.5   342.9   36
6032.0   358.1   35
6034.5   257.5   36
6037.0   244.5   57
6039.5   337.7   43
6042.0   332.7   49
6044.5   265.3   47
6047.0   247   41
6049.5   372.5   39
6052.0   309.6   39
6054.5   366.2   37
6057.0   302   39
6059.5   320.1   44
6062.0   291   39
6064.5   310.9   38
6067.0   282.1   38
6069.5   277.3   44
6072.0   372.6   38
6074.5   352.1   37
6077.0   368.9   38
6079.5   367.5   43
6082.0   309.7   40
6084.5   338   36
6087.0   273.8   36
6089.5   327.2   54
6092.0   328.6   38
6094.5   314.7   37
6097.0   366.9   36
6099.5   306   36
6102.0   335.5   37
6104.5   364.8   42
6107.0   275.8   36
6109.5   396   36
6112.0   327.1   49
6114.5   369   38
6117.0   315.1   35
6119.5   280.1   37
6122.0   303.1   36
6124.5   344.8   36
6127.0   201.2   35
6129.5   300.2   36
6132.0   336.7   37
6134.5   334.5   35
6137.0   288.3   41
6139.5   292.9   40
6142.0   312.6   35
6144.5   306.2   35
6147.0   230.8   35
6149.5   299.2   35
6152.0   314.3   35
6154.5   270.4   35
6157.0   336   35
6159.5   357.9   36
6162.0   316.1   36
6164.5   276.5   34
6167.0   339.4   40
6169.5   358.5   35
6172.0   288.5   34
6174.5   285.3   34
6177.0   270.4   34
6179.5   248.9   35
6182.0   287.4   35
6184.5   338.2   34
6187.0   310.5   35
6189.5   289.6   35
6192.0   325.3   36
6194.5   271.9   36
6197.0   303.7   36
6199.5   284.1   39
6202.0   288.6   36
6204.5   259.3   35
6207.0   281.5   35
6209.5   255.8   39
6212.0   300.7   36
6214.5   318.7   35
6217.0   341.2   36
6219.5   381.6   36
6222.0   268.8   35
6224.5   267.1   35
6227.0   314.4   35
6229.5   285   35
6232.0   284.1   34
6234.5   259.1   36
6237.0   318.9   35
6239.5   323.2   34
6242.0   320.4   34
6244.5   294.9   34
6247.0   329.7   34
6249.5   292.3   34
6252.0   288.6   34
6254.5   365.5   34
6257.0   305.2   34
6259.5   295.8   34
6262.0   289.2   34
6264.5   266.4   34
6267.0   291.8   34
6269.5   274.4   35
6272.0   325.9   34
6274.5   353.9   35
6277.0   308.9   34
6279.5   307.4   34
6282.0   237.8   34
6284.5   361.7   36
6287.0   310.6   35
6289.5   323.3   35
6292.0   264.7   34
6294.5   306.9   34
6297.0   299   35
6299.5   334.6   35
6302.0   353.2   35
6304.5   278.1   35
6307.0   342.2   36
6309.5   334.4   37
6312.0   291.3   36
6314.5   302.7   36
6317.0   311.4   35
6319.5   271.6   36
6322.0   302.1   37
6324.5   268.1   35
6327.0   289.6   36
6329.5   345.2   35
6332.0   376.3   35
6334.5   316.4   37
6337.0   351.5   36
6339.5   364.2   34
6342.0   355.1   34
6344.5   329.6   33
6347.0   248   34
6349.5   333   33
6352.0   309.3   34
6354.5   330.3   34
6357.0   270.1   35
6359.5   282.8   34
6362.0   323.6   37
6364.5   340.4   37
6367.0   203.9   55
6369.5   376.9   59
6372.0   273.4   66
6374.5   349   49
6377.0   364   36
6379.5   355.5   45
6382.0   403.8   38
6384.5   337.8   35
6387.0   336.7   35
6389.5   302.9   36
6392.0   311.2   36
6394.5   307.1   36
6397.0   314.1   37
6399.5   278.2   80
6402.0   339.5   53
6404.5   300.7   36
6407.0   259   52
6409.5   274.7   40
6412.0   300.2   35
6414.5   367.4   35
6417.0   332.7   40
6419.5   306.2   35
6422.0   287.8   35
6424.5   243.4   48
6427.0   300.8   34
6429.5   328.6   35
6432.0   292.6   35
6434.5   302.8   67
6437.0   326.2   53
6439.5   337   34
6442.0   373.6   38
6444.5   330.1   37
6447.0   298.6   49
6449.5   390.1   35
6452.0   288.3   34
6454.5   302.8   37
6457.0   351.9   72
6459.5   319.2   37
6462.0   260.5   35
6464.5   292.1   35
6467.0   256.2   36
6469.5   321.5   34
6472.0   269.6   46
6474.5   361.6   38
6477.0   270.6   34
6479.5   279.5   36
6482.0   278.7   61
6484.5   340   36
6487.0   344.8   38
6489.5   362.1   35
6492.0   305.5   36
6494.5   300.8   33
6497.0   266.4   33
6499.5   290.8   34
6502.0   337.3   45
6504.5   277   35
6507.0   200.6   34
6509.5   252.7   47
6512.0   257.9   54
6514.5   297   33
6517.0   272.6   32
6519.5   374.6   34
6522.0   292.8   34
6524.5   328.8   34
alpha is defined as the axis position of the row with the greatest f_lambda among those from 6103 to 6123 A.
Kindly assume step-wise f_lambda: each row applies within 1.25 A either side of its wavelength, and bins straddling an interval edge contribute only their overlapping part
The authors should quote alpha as 6109.5 A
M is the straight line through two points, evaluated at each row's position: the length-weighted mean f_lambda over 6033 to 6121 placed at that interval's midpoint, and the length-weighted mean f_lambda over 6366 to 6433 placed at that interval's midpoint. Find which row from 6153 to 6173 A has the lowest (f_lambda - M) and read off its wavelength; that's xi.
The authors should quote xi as 6154.5 A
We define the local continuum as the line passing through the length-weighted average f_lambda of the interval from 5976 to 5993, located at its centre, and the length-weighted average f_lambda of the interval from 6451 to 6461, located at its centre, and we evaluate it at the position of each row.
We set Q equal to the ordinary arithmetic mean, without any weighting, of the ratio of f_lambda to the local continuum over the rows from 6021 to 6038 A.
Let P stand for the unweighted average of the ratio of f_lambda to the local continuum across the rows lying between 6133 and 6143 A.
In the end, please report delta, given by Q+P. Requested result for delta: 1.91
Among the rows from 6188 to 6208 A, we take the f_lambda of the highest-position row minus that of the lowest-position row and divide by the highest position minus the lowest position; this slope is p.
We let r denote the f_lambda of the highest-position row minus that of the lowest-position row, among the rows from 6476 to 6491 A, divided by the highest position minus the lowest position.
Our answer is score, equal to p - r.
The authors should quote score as -7.8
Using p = 0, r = 7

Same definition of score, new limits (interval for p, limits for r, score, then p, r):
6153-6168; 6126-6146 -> -0.5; 6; 6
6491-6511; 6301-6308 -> -0.8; -3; -2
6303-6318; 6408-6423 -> 1.6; 3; 1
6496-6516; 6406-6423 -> -0.2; 2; 2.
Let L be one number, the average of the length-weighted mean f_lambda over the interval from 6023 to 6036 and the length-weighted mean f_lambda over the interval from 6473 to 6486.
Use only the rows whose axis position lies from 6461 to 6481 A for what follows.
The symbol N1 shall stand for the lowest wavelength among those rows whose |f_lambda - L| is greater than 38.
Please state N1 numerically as 6462.0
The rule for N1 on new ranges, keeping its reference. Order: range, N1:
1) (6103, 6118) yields 6104.5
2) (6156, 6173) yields 6159.5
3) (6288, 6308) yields 6292.0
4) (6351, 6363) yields 6357.0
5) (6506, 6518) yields 6507.0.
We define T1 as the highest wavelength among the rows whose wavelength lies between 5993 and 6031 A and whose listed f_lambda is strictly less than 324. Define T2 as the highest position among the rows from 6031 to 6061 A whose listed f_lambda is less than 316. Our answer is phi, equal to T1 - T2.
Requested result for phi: -32.5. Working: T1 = 6024.5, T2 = 6057.0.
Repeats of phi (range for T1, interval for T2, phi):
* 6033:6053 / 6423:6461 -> -402.5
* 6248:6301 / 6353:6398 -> -100.0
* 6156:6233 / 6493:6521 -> -285.0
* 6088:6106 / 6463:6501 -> -400.0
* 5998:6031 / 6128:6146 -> -120.0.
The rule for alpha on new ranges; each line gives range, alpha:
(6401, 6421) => 6414.5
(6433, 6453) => 6449.5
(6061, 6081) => 6072.0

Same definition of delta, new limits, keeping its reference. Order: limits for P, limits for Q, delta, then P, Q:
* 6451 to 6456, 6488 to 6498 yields 1.92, 0.939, 0.983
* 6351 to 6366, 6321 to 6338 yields 1.99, 0.977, 1.013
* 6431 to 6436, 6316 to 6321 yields 1.86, 0.944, 0.919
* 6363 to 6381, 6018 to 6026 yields 1.97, 1.022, 0.949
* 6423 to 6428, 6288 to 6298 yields 1.80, 0.863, 0.939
